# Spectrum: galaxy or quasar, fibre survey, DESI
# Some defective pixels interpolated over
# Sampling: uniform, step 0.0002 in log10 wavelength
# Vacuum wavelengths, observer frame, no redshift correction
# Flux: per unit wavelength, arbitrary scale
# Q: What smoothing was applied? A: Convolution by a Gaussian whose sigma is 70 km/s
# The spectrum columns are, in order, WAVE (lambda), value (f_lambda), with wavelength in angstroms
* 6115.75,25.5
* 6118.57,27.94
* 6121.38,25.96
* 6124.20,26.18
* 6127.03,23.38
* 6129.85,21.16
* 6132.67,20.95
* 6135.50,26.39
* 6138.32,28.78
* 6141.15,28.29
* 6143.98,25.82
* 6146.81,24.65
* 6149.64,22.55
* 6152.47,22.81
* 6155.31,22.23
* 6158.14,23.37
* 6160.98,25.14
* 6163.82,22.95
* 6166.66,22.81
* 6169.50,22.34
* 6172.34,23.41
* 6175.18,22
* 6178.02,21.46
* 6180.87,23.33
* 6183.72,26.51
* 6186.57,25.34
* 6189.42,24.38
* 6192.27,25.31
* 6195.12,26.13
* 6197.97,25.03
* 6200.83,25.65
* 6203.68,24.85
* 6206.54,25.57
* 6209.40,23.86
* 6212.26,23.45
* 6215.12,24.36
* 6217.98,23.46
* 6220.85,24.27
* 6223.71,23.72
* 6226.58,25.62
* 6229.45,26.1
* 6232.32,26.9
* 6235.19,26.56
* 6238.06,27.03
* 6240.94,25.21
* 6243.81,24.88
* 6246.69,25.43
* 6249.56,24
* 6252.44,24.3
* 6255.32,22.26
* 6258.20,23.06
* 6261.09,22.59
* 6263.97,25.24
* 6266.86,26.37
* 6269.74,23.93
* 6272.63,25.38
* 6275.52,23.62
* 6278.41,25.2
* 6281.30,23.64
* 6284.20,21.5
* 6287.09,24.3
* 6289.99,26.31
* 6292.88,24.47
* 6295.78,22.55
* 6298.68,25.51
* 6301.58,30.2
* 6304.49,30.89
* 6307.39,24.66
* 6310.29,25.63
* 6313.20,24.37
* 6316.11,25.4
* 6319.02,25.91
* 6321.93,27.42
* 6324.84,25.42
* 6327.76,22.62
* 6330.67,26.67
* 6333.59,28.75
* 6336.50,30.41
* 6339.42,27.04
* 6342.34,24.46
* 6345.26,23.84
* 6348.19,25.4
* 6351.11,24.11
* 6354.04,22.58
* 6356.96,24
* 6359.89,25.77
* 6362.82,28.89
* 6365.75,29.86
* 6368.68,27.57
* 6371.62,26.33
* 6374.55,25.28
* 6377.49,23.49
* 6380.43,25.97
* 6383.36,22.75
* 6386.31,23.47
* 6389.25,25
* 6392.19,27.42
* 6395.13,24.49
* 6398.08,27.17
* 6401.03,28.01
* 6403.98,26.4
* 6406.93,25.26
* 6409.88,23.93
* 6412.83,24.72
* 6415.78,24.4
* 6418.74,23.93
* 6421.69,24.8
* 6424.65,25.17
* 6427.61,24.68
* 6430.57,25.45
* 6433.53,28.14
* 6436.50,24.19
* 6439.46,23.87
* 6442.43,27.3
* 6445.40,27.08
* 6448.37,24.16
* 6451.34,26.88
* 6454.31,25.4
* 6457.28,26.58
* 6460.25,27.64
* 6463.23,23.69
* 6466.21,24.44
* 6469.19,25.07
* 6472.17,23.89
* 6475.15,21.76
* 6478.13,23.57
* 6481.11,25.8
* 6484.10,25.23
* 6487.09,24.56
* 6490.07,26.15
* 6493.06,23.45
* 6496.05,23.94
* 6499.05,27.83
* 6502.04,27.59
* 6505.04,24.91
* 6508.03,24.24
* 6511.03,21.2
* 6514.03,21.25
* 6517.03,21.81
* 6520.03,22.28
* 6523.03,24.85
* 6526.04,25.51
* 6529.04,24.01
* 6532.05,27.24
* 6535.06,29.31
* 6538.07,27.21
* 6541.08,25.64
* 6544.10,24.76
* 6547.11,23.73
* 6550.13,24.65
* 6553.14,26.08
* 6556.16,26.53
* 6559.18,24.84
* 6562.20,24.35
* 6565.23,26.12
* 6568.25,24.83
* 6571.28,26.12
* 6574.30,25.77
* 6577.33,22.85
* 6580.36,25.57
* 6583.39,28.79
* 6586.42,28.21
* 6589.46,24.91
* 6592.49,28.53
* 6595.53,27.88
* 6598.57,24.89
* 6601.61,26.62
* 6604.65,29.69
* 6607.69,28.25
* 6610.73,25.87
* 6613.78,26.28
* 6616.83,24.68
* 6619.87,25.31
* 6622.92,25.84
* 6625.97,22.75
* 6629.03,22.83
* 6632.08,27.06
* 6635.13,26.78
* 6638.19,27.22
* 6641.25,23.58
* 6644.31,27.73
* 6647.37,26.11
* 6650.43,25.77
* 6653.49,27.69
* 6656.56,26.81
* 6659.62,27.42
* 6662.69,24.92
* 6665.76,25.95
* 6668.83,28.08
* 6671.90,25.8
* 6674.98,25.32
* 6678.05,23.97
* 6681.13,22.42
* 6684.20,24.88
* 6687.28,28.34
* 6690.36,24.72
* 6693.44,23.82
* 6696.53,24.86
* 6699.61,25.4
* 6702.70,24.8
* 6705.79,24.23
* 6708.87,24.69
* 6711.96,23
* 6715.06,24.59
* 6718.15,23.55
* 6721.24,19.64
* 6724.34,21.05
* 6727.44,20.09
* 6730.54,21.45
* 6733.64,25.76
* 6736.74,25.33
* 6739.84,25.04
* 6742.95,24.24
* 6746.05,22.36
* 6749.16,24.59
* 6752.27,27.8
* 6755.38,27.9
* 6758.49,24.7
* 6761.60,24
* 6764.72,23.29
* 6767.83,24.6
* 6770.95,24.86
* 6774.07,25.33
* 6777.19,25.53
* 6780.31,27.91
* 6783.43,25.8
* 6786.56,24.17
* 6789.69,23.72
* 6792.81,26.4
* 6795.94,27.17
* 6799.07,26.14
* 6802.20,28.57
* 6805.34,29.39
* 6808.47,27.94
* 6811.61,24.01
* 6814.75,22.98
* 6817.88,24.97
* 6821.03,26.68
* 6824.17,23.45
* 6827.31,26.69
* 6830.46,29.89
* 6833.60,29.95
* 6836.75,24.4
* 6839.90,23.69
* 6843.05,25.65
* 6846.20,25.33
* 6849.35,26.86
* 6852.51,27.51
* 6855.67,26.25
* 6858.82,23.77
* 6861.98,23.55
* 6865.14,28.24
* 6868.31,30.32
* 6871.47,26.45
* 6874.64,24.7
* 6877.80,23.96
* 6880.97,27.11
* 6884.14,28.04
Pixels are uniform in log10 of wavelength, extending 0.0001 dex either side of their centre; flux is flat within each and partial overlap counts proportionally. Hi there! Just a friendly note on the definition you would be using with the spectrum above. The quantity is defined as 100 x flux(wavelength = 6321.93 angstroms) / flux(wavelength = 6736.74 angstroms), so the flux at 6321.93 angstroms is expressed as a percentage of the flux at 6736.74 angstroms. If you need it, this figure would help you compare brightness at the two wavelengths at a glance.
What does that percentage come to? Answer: 108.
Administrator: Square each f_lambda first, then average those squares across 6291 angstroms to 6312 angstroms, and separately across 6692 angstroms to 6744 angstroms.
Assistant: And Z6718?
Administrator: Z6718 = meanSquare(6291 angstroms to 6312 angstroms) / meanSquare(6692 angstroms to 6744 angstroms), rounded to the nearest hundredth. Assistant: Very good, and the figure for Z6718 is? 1.24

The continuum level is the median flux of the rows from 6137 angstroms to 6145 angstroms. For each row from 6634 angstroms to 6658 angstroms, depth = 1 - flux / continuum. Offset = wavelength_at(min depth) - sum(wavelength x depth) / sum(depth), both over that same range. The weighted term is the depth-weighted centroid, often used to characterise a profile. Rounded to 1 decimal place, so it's -0.7 angstroms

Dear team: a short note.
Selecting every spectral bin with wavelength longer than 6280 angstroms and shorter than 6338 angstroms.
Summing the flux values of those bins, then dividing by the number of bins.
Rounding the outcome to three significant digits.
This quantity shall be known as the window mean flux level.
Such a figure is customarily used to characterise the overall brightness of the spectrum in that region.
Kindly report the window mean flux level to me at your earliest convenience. 25.8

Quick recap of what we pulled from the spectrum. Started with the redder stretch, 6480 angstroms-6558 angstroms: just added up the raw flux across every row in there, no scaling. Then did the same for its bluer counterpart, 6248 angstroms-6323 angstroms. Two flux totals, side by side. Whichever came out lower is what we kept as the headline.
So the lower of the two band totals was 649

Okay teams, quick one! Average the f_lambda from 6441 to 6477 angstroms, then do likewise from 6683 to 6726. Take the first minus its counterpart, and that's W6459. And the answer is 1.2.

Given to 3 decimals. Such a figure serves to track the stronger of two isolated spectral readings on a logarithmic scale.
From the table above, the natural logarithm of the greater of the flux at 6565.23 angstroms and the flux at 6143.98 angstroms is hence 3.263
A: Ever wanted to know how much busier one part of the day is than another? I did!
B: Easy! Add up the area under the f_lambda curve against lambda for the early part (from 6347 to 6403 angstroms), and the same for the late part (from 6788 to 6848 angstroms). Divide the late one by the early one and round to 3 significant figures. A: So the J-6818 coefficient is 1.09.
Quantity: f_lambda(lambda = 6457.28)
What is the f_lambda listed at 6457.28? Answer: 26.58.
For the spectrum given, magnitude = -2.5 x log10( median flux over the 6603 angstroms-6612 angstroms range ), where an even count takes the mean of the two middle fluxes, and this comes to -3.63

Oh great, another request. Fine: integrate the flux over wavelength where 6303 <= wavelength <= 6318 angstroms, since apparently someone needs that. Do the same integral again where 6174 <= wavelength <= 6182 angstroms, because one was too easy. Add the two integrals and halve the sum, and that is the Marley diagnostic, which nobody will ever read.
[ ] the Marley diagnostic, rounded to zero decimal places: 285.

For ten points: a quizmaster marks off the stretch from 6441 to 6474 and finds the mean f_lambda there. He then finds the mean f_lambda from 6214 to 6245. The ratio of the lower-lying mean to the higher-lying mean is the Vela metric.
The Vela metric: 0.99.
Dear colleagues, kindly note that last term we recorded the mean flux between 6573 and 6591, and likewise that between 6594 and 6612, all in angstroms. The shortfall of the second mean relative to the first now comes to -1.2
